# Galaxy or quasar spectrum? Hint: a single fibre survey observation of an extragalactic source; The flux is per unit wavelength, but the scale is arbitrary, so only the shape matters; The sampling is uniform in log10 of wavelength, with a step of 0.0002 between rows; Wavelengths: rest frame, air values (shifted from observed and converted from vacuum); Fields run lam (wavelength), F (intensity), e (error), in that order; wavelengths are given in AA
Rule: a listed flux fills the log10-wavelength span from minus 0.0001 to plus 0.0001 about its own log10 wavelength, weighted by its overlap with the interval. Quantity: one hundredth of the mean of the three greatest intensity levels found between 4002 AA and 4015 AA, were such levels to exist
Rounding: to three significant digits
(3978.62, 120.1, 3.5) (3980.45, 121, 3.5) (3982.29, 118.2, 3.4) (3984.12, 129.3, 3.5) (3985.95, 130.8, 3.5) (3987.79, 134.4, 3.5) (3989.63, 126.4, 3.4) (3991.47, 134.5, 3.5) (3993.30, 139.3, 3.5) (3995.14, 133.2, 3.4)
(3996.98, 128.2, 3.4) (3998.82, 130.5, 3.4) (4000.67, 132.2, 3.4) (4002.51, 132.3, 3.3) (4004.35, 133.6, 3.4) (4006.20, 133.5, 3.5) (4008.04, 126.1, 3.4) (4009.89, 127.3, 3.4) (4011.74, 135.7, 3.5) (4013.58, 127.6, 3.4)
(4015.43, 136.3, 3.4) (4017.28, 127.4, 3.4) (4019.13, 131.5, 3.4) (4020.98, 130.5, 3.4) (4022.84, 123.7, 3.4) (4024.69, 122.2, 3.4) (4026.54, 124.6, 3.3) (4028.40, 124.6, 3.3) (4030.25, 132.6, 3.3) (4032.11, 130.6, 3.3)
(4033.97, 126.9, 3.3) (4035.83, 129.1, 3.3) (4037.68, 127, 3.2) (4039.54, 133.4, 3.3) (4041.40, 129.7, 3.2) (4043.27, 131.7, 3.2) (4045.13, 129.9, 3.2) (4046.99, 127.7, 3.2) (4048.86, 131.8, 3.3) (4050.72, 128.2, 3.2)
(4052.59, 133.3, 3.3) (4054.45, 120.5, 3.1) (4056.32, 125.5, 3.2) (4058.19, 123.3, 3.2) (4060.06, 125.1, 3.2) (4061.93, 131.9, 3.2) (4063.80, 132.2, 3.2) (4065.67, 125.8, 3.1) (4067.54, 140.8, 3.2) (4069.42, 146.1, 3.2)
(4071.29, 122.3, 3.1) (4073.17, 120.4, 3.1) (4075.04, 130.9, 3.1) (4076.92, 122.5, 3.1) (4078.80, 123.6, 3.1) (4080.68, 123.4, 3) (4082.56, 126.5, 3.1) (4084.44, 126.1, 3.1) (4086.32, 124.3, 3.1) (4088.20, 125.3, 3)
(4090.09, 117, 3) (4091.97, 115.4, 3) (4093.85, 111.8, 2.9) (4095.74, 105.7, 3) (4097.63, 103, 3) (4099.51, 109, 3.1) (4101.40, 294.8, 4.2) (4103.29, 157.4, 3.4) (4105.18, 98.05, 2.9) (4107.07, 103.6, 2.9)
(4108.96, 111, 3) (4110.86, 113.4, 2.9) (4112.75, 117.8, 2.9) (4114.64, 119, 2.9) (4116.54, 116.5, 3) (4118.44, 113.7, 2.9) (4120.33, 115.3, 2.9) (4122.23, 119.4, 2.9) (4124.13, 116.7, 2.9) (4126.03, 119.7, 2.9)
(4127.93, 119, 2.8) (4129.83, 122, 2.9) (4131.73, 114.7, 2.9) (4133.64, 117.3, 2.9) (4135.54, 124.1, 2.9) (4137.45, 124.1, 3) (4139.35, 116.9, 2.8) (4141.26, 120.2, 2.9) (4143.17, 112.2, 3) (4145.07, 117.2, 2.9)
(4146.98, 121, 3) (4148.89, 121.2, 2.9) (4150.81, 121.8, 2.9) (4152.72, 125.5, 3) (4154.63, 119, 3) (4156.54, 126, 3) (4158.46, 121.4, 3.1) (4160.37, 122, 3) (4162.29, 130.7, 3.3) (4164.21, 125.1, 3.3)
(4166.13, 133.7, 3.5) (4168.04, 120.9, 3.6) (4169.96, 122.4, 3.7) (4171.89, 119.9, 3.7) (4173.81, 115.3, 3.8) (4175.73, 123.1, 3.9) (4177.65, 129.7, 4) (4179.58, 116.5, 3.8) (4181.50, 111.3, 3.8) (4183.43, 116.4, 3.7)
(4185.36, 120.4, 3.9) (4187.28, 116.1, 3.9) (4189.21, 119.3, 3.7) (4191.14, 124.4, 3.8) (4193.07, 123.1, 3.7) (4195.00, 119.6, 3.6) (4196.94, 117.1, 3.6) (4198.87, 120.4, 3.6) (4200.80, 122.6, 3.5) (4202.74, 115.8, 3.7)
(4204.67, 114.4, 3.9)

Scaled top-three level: 1.34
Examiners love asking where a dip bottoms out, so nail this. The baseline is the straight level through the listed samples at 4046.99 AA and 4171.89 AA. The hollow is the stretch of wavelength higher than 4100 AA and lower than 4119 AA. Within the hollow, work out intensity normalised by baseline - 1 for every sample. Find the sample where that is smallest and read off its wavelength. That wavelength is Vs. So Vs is 4105.18 AA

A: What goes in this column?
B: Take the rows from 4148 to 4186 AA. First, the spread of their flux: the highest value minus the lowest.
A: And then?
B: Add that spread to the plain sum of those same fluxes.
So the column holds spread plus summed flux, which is 2465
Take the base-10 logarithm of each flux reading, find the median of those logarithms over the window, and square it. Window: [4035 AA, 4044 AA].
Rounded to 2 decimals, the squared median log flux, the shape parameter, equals 4.46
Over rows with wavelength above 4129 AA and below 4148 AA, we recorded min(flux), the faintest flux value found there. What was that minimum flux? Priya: 112.2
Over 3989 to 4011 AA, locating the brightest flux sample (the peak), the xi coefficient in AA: 3993.30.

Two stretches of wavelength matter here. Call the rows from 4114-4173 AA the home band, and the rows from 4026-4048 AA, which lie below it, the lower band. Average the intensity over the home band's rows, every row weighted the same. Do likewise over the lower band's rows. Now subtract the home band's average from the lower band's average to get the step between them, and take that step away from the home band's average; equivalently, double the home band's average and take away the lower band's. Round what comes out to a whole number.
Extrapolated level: 112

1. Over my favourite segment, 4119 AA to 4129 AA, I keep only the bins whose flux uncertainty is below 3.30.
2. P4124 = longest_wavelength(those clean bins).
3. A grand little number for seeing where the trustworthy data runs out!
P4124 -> 4127.93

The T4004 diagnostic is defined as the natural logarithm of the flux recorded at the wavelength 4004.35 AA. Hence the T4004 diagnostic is 4.89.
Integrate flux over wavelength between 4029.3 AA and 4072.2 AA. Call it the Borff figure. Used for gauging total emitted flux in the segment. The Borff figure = 5569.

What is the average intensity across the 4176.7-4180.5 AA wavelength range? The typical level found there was 123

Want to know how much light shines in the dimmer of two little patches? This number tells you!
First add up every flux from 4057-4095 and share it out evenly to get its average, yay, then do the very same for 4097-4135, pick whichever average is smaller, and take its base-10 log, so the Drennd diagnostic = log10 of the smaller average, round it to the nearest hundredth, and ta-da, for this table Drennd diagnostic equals 2.10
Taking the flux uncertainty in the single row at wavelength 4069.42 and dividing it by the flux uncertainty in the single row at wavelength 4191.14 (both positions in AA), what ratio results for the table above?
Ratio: 0.84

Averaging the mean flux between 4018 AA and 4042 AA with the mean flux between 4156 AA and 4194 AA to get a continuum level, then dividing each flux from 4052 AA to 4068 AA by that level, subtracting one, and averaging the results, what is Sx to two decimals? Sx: 0.03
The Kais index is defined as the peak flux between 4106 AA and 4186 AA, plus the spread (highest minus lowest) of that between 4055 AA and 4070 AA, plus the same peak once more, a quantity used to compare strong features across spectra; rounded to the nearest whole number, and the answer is 290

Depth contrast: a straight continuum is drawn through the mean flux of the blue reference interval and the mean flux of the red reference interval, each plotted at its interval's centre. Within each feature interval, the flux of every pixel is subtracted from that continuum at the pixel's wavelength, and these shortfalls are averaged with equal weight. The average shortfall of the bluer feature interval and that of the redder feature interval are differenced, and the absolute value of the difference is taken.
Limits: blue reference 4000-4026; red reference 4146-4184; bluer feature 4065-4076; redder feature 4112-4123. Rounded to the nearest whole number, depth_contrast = 12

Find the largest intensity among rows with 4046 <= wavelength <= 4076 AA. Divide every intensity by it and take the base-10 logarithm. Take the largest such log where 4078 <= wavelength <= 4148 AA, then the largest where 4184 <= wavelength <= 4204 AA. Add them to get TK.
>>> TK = 0.235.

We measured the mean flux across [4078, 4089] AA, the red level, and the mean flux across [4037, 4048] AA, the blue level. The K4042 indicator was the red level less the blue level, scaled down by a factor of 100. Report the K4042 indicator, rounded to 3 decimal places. -0.050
